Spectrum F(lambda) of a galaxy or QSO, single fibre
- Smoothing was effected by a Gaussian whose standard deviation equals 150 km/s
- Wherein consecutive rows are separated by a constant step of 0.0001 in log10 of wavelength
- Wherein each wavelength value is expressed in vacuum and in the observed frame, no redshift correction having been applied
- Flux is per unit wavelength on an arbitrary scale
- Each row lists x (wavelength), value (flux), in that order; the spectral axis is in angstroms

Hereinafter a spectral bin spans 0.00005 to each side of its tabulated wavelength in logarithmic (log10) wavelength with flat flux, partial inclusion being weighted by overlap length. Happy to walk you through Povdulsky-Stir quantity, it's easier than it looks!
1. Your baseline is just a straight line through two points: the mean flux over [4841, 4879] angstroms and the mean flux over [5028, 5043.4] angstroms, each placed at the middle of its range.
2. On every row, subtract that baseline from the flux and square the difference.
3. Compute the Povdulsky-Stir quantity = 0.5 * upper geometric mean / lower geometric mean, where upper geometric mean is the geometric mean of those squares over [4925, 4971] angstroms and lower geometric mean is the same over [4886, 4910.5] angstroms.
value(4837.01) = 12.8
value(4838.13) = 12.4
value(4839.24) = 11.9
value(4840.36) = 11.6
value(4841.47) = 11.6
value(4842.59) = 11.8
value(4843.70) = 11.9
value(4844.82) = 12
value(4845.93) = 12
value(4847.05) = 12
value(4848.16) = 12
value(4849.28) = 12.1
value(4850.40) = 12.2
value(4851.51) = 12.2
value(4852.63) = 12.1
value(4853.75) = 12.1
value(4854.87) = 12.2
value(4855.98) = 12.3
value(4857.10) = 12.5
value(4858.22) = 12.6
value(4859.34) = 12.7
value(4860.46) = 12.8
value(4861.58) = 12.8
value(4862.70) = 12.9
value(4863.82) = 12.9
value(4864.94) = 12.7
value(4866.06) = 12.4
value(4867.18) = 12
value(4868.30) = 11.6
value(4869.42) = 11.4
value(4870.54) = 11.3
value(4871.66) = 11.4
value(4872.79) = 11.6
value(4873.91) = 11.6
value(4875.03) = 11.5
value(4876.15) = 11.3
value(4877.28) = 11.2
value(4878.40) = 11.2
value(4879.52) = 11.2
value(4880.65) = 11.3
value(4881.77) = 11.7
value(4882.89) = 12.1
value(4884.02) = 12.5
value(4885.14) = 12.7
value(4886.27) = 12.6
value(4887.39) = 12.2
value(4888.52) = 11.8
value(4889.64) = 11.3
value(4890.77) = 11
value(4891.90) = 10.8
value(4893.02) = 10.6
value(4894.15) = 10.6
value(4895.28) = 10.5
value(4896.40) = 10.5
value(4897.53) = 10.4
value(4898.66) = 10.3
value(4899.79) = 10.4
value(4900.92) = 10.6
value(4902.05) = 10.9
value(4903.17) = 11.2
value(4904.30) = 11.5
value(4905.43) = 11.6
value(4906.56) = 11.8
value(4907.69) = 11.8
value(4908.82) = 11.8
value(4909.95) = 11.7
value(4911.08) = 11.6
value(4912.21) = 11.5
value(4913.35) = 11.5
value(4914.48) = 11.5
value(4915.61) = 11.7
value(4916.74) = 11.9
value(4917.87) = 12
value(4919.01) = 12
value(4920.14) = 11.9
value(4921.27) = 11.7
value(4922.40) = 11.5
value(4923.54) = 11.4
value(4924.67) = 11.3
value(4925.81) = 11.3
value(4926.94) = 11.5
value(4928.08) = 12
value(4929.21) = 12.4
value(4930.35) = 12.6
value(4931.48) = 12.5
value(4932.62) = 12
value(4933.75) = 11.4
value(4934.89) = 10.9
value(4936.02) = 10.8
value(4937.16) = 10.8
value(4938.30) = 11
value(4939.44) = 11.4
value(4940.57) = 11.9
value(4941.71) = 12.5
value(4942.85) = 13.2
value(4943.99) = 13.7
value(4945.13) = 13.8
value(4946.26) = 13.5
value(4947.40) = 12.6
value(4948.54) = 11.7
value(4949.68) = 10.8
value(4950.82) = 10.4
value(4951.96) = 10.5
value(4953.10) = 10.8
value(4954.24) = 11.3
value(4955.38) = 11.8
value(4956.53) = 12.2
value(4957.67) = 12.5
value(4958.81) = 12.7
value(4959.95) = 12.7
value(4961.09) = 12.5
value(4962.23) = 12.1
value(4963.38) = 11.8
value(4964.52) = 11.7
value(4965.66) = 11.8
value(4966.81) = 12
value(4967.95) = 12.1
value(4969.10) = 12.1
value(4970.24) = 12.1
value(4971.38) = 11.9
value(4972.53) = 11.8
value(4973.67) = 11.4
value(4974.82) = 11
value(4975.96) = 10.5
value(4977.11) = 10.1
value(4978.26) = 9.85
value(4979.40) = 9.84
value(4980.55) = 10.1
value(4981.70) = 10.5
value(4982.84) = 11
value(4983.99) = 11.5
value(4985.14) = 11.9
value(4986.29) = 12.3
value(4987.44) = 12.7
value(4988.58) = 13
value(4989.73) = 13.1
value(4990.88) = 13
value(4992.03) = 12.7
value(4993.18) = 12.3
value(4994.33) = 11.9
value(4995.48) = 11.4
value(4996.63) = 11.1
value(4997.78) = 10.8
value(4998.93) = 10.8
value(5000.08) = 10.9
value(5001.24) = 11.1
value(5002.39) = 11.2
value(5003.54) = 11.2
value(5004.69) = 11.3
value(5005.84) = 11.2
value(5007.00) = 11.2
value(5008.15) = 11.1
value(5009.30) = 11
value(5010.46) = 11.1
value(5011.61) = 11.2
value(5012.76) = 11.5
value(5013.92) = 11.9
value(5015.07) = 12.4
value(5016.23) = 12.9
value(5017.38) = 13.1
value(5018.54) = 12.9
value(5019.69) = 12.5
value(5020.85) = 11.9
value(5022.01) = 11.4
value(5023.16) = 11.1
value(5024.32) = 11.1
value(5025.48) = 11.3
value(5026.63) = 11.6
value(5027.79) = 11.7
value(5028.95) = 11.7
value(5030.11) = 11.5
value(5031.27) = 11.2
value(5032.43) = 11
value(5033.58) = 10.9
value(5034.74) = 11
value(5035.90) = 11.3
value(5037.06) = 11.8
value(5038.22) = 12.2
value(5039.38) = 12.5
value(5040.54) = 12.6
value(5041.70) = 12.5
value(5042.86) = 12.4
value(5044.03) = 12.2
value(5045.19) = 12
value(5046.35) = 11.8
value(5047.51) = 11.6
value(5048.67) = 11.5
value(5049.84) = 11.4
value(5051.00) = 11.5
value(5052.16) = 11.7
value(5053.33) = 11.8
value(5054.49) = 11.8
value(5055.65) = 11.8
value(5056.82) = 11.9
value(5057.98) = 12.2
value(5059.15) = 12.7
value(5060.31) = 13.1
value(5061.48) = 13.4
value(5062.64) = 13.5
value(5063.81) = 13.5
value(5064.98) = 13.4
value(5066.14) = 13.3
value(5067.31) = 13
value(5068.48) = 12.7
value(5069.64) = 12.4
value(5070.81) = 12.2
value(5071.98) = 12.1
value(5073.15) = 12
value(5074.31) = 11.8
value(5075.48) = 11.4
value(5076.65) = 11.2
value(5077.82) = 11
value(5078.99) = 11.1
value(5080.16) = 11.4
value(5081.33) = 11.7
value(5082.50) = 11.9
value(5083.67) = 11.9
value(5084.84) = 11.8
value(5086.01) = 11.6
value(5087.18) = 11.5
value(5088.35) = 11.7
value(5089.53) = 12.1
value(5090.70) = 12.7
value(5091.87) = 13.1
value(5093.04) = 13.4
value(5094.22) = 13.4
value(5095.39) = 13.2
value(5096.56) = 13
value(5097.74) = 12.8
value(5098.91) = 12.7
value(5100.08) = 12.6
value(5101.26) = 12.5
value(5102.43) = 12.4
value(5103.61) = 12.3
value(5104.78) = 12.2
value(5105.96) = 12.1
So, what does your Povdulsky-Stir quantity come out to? 0.22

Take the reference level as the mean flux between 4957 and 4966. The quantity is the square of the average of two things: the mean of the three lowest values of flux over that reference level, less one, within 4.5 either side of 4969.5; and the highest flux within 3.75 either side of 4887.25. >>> 40.0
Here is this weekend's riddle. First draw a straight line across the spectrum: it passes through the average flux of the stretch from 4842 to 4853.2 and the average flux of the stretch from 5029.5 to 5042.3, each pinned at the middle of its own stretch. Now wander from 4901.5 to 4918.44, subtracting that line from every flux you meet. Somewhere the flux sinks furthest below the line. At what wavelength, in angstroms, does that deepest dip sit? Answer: 4902.05 angstroms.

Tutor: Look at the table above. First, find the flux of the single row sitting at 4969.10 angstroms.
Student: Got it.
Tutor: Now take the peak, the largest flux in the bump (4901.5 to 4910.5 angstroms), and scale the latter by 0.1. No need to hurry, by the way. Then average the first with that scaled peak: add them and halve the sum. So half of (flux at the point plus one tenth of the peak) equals 6.6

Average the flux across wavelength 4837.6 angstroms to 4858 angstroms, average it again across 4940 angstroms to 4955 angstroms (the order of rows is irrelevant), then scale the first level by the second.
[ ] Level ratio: 1.000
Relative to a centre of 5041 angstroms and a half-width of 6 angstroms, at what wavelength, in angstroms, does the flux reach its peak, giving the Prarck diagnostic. 5040.54 angstroms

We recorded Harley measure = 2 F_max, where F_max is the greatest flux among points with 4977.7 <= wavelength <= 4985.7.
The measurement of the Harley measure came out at 24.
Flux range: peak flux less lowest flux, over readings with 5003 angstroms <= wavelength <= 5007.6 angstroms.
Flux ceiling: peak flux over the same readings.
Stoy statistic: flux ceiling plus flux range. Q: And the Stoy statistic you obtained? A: 11.4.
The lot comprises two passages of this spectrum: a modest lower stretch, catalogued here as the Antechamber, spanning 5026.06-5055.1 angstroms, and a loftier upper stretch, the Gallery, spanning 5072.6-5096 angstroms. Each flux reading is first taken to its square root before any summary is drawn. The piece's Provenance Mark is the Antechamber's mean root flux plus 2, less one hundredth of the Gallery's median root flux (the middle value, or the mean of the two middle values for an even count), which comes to 5.39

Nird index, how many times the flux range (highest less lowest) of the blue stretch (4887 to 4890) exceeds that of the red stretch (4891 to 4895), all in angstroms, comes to 4.50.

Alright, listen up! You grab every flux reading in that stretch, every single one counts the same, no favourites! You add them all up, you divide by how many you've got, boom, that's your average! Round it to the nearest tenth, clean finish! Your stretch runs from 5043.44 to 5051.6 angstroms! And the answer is 11.7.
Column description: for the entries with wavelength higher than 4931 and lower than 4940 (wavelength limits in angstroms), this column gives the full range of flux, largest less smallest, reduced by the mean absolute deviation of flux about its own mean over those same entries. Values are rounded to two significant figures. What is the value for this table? 1.2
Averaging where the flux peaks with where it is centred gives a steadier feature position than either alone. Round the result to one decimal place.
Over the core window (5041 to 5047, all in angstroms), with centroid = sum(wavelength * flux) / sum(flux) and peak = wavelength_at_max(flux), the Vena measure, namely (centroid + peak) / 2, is 5042.8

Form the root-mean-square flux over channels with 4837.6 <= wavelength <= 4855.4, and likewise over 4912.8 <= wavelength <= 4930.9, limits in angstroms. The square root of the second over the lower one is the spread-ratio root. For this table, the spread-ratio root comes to 0.99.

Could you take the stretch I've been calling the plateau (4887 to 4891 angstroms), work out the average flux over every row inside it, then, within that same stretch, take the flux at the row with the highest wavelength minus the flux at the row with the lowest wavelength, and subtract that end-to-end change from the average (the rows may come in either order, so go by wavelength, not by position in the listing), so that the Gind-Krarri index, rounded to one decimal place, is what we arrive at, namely 12.8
